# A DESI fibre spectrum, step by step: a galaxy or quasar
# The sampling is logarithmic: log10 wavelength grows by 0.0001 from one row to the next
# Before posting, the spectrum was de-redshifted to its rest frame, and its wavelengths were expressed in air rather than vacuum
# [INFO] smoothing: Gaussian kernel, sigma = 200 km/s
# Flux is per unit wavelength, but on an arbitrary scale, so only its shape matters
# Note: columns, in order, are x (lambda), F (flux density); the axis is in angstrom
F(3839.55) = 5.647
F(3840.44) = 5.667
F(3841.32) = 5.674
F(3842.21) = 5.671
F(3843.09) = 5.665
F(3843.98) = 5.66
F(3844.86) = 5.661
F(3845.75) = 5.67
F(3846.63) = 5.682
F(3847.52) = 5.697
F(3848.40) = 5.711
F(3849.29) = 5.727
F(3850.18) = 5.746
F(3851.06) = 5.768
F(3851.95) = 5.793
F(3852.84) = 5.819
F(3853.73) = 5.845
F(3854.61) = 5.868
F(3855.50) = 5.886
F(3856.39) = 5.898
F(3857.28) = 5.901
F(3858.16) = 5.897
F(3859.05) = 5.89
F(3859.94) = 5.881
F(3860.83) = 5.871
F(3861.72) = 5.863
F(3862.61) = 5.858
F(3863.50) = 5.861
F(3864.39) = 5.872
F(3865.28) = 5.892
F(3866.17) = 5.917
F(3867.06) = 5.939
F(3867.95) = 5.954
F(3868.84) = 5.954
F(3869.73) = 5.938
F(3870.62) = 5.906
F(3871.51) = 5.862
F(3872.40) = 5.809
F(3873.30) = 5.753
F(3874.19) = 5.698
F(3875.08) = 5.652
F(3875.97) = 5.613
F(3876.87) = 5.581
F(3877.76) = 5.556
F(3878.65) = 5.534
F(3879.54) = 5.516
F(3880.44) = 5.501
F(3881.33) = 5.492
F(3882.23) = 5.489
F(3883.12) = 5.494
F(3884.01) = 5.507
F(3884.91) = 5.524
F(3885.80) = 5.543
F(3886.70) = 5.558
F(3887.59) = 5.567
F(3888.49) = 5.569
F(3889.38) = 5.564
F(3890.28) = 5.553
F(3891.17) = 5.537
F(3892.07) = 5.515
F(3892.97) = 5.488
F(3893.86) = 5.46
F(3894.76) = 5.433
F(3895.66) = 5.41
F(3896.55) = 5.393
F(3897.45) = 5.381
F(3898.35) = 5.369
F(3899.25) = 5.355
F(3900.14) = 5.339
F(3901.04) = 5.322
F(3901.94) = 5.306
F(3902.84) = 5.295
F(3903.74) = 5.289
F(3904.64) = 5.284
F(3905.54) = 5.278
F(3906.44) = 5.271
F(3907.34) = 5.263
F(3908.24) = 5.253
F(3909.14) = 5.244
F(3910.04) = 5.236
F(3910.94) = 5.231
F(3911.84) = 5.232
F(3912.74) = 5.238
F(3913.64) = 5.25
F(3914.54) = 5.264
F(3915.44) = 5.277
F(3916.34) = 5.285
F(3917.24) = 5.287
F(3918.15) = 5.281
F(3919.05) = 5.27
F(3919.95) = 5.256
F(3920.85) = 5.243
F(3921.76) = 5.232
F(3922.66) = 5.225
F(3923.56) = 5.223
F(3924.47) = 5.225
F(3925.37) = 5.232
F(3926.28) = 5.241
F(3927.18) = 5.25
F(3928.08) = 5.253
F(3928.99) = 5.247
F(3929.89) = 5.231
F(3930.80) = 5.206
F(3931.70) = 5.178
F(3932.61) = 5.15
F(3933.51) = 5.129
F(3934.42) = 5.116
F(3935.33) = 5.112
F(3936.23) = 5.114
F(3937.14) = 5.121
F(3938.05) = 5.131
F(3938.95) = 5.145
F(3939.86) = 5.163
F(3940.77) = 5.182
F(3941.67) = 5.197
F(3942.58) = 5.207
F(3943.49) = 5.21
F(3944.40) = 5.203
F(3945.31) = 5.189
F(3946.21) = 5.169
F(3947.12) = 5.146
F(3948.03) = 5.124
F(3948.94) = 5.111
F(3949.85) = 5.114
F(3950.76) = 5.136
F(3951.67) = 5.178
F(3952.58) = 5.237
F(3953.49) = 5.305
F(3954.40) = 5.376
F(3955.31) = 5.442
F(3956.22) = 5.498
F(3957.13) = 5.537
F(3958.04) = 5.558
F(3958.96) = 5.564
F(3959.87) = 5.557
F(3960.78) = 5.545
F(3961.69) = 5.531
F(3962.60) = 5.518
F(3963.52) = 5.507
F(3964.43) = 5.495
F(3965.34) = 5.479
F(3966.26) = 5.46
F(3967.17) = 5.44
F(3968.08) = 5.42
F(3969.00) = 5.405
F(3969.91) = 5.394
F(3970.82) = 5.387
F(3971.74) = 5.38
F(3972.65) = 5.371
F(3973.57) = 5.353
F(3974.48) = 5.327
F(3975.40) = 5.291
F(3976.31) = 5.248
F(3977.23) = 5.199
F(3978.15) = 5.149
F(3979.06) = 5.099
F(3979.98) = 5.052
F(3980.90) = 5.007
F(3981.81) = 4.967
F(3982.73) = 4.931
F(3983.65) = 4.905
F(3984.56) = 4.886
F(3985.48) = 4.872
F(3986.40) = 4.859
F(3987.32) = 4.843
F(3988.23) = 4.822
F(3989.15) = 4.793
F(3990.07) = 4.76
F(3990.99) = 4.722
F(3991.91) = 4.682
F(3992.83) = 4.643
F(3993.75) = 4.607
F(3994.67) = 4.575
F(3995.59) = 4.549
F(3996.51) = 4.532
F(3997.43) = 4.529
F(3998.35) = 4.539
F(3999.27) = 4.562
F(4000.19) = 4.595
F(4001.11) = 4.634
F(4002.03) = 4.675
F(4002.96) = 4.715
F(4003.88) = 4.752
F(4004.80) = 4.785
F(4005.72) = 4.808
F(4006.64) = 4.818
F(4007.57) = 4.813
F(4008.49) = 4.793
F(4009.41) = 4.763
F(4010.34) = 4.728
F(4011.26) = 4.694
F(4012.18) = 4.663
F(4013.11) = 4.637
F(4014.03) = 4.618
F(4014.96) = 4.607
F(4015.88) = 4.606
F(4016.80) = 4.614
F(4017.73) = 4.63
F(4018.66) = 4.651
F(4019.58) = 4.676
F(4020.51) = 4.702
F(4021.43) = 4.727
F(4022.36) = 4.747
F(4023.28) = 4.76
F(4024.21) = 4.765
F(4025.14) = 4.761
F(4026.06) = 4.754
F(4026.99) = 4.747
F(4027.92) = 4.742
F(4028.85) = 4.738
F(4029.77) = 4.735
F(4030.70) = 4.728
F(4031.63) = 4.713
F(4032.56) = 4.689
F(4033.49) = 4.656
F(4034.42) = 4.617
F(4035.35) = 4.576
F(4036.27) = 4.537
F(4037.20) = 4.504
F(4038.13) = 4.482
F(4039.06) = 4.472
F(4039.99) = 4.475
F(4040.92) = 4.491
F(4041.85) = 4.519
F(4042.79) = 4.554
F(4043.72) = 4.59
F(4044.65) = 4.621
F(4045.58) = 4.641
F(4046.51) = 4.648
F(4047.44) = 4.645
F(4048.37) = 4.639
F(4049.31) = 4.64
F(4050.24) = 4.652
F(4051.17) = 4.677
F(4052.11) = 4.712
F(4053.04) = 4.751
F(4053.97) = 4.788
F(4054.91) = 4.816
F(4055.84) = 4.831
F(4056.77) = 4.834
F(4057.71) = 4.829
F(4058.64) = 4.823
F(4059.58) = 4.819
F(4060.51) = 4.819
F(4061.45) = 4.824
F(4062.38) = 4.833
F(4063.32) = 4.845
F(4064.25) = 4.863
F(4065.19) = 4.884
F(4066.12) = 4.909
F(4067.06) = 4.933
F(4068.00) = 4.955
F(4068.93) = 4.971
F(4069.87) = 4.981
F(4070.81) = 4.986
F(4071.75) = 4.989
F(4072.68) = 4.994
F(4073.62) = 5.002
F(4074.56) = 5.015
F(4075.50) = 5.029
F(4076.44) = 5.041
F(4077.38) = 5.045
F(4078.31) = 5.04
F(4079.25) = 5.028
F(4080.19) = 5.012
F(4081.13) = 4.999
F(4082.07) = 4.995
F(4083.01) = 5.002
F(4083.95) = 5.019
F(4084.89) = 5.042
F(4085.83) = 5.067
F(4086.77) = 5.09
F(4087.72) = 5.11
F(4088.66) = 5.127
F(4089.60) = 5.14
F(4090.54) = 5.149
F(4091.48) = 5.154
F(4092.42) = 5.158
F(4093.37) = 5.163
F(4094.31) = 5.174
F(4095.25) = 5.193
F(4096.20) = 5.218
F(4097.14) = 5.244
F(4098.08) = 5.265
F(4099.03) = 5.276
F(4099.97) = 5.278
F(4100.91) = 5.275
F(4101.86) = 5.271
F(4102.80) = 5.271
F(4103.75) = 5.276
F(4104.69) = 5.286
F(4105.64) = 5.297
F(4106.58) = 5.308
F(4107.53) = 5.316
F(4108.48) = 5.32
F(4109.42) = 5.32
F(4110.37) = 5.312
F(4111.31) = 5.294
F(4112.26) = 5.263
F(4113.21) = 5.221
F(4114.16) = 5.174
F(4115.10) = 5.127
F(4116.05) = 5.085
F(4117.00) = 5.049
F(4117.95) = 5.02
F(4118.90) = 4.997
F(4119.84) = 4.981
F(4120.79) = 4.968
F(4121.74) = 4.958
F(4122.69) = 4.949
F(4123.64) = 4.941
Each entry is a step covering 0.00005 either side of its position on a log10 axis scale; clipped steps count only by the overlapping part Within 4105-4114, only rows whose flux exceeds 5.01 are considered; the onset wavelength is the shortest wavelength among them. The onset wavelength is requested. 4105.64 angstrom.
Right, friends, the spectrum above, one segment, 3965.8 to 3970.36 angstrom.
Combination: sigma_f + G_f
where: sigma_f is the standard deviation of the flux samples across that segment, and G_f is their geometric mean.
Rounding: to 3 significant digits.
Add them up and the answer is 5.45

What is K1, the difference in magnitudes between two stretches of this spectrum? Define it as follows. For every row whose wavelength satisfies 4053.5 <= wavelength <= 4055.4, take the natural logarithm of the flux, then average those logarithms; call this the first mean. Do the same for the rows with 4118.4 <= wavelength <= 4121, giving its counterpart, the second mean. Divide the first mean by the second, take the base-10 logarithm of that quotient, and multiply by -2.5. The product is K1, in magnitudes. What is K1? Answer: 0.03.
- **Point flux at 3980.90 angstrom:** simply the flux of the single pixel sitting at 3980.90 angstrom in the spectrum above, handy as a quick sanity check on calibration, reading 5.007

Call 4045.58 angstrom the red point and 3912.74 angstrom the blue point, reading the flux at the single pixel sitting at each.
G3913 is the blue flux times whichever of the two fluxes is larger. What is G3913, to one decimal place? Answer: 27.4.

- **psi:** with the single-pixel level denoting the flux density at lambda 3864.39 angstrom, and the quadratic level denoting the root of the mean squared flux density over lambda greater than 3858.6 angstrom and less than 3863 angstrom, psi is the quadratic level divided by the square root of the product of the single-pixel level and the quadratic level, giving 1.00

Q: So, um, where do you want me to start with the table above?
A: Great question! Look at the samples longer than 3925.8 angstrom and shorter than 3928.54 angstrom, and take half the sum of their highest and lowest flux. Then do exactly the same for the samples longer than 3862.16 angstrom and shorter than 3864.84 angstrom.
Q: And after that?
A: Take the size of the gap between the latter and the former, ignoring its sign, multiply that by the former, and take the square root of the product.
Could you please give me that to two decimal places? 1.80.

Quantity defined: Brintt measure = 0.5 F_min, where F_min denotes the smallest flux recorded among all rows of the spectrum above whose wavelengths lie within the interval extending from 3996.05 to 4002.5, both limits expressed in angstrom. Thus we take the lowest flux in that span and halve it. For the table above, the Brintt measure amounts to 2.26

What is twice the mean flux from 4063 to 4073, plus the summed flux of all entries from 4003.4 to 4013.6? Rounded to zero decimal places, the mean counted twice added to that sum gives 62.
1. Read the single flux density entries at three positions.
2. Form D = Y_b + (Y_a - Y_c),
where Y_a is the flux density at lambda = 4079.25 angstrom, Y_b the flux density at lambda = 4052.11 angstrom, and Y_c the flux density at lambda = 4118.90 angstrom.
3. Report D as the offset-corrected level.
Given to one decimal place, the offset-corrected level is 4.7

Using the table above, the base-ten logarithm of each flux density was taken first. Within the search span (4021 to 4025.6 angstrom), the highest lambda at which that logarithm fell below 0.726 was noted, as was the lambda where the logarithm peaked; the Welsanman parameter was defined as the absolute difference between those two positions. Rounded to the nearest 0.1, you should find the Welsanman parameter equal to 0.9 angstrom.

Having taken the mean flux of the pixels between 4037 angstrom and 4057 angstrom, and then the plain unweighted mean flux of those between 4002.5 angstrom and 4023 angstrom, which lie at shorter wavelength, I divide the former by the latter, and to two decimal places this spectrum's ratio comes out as 0.98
